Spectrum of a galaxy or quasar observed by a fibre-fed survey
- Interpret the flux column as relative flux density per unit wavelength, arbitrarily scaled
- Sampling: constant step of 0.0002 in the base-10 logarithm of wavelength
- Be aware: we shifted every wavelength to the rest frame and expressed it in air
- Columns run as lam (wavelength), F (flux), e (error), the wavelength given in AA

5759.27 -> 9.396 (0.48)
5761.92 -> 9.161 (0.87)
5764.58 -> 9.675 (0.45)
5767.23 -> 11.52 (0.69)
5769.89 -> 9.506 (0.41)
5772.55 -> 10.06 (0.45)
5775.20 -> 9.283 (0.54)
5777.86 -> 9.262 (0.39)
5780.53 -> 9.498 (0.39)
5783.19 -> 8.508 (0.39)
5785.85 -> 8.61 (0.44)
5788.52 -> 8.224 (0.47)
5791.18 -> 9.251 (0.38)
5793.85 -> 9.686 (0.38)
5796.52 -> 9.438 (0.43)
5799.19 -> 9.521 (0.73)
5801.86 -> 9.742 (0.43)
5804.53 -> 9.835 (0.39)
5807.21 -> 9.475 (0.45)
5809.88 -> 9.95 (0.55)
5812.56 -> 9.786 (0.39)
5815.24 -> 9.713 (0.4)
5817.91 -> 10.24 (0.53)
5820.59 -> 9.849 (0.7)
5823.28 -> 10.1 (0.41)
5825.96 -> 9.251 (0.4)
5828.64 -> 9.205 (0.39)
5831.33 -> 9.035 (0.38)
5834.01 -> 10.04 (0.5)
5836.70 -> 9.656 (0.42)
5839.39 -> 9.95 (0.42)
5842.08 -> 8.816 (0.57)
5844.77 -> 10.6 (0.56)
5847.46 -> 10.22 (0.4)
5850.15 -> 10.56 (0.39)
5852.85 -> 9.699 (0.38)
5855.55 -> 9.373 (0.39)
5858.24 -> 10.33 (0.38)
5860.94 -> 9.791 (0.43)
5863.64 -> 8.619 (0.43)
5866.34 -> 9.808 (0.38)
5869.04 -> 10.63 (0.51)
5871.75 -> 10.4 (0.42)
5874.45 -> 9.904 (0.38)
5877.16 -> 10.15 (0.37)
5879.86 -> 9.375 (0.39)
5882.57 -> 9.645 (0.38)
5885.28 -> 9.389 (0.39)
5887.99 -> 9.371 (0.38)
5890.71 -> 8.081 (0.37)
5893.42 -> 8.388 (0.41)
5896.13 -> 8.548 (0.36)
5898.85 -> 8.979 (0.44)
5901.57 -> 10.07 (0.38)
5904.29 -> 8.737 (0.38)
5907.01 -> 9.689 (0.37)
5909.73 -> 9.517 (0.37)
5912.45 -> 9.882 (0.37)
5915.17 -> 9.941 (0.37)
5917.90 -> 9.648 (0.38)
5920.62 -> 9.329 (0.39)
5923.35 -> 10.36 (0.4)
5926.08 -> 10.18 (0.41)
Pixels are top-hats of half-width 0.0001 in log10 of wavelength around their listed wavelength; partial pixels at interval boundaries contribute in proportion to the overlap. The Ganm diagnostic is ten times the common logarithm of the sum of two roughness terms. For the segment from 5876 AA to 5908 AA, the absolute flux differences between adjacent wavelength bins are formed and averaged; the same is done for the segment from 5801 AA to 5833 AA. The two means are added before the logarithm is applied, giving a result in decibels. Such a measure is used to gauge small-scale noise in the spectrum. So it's -0.29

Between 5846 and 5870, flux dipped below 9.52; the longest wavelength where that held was 5863.64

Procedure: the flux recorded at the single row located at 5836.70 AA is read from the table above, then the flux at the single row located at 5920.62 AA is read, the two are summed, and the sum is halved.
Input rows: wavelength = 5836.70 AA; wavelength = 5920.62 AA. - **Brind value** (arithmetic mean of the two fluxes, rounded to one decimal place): 9.5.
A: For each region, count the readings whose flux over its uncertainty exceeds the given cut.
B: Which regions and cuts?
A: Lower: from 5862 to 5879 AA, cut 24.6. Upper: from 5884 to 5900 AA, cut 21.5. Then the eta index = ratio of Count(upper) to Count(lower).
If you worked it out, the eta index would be 1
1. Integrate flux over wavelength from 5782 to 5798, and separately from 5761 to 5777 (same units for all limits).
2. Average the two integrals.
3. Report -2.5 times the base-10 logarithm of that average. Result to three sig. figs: -5.44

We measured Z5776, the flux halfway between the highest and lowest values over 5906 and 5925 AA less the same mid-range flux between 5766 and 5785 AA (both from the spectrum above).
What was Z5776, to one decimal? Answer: -0.2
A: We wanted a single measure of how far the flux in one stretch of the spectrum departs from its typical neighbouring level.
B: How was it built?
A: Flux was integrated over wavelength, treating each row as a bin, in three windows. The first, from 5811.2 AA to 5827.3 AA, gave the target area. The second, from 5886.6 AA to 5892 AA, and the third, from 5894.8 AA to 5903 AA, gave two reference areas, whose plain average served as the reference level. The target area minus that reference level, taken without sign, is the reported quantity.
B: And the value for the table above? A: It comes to 97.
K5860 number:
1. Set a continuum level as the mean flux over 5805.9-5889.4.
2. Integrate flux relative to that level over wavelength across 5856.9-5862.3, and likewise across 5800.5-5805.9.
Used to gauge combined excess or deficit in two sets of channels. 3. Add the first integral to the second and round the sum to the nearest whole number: 2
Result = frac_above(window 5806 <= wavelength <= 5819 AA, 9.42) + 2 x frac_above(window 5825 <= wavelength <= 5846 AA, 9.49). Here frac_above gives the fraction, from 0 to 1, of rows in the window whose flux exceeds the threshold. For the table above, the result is 2.0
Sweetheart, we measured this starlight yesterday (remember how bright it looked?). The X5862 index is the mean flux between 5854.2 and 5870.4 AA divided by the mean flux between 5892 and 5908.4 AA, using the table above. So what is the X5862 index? 1.08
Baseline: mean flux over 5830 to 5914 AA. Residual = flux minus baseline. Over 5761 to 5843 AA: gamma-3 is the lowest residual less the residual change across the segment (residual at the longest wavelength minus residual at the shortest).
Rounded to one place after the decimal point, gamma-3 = -1.0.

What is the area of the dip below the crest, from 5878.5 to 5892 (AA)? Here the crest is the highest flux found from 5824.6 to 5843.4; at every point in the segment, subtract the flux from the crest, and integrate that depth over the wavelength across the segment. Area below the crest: 12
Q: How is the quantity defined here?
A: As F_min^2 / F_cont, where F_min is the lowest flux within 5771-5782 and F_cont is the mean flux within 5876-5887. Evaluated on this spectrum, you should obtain 8.9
